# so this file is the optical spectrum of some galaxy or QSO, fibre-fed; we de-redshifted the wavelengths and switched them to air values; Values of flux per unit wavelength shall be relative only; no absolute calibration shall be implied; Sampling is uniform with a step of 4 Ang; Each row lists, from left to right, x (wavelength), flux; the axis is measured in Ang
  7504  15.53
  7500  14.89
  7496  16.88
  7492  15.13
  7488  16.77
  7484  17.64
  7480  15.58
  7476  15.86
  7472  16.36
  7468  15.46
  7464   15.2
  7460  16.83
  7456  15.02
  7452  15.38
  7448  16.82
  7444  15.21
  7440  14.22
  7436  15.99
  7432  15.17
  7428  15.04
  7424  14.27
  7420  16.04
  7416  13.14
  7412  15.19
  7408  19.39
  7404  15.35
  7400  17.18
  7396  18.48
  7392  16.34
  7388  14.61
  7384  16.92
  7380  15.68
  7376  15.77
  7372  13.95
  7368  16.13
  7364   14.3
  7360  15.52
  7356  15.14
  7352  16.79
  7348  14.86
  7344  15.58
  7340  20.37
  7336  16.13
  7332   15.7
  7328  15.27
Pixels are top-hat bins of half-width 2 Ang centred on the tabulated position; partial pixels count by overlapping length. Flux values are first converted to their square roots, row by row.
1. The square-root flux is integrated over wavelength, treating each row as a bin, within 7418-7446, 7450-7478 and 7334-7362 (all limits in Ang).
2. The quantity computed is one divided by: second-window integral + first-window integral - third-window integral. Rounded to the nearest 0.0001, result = 0.0094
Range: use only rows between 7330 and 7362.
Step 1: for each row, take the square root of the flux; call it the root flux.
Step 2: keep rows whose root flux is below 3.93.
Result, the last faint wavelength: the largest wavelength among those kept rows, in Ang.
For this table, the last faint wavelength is 7356 Ang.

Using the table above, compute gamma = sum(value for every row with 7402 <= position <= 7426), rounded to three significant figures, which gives 93.4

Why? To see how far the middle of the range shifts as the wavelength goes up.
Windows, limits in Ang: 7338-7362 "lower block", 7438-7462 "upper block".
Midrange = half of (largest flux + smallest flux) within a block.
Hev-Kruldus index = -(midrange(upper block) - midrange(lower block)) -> 2.1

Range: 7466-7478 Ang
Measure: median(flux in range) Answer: 15.9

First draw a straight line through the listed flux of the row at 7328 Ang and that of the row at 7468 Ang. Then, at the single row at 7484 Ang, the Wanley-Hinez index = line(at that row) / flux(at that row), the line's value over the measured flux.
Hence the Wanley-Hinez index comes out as 0.88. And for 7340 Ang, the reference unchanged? 0.75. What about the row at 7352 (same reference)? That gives 0.91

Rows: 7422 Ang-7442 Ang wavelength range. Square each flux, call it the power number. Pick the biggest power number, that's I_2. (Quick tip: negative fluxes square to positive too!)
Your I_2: 256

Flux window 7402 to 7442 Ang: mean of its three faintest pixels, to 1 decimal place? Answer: 13.9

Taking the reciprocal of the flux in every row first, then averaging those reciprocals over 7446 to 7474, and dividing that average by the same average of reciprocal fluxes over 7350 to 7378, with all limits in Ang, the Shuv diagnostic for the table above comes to 0.967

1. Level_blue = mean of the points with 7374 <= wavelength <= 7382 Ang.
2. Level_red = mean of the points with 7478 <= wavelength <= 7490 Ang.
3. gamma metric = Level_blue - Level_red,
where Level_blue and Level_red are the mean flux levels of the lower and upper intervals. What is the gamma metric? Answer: -0.9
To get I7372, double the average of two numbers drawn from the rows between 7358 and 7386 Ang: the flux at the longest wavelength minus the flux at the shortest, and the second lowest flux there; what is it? 15.7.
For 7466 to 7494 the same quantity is 15.1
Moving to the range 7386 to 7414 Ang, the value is 15.8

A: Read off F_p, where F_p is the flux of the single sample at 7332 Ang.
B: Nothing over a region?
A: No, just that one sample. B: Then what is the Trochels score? 15.7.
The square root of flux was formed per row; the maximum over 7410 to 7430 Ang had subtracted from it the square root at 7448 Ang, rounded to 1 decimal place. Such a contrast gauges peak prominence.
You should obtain -0.1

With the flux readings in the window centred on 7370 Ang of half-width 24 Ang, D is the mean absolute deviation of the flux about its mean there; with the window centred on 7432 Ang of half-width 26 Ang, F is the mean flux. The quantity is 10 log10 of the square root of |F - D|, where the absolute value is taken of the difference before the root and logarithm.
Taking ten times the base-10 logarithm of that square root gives 5.83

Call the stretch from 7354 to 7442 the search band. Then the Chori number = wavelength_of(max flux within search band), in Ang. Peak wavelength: 7408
